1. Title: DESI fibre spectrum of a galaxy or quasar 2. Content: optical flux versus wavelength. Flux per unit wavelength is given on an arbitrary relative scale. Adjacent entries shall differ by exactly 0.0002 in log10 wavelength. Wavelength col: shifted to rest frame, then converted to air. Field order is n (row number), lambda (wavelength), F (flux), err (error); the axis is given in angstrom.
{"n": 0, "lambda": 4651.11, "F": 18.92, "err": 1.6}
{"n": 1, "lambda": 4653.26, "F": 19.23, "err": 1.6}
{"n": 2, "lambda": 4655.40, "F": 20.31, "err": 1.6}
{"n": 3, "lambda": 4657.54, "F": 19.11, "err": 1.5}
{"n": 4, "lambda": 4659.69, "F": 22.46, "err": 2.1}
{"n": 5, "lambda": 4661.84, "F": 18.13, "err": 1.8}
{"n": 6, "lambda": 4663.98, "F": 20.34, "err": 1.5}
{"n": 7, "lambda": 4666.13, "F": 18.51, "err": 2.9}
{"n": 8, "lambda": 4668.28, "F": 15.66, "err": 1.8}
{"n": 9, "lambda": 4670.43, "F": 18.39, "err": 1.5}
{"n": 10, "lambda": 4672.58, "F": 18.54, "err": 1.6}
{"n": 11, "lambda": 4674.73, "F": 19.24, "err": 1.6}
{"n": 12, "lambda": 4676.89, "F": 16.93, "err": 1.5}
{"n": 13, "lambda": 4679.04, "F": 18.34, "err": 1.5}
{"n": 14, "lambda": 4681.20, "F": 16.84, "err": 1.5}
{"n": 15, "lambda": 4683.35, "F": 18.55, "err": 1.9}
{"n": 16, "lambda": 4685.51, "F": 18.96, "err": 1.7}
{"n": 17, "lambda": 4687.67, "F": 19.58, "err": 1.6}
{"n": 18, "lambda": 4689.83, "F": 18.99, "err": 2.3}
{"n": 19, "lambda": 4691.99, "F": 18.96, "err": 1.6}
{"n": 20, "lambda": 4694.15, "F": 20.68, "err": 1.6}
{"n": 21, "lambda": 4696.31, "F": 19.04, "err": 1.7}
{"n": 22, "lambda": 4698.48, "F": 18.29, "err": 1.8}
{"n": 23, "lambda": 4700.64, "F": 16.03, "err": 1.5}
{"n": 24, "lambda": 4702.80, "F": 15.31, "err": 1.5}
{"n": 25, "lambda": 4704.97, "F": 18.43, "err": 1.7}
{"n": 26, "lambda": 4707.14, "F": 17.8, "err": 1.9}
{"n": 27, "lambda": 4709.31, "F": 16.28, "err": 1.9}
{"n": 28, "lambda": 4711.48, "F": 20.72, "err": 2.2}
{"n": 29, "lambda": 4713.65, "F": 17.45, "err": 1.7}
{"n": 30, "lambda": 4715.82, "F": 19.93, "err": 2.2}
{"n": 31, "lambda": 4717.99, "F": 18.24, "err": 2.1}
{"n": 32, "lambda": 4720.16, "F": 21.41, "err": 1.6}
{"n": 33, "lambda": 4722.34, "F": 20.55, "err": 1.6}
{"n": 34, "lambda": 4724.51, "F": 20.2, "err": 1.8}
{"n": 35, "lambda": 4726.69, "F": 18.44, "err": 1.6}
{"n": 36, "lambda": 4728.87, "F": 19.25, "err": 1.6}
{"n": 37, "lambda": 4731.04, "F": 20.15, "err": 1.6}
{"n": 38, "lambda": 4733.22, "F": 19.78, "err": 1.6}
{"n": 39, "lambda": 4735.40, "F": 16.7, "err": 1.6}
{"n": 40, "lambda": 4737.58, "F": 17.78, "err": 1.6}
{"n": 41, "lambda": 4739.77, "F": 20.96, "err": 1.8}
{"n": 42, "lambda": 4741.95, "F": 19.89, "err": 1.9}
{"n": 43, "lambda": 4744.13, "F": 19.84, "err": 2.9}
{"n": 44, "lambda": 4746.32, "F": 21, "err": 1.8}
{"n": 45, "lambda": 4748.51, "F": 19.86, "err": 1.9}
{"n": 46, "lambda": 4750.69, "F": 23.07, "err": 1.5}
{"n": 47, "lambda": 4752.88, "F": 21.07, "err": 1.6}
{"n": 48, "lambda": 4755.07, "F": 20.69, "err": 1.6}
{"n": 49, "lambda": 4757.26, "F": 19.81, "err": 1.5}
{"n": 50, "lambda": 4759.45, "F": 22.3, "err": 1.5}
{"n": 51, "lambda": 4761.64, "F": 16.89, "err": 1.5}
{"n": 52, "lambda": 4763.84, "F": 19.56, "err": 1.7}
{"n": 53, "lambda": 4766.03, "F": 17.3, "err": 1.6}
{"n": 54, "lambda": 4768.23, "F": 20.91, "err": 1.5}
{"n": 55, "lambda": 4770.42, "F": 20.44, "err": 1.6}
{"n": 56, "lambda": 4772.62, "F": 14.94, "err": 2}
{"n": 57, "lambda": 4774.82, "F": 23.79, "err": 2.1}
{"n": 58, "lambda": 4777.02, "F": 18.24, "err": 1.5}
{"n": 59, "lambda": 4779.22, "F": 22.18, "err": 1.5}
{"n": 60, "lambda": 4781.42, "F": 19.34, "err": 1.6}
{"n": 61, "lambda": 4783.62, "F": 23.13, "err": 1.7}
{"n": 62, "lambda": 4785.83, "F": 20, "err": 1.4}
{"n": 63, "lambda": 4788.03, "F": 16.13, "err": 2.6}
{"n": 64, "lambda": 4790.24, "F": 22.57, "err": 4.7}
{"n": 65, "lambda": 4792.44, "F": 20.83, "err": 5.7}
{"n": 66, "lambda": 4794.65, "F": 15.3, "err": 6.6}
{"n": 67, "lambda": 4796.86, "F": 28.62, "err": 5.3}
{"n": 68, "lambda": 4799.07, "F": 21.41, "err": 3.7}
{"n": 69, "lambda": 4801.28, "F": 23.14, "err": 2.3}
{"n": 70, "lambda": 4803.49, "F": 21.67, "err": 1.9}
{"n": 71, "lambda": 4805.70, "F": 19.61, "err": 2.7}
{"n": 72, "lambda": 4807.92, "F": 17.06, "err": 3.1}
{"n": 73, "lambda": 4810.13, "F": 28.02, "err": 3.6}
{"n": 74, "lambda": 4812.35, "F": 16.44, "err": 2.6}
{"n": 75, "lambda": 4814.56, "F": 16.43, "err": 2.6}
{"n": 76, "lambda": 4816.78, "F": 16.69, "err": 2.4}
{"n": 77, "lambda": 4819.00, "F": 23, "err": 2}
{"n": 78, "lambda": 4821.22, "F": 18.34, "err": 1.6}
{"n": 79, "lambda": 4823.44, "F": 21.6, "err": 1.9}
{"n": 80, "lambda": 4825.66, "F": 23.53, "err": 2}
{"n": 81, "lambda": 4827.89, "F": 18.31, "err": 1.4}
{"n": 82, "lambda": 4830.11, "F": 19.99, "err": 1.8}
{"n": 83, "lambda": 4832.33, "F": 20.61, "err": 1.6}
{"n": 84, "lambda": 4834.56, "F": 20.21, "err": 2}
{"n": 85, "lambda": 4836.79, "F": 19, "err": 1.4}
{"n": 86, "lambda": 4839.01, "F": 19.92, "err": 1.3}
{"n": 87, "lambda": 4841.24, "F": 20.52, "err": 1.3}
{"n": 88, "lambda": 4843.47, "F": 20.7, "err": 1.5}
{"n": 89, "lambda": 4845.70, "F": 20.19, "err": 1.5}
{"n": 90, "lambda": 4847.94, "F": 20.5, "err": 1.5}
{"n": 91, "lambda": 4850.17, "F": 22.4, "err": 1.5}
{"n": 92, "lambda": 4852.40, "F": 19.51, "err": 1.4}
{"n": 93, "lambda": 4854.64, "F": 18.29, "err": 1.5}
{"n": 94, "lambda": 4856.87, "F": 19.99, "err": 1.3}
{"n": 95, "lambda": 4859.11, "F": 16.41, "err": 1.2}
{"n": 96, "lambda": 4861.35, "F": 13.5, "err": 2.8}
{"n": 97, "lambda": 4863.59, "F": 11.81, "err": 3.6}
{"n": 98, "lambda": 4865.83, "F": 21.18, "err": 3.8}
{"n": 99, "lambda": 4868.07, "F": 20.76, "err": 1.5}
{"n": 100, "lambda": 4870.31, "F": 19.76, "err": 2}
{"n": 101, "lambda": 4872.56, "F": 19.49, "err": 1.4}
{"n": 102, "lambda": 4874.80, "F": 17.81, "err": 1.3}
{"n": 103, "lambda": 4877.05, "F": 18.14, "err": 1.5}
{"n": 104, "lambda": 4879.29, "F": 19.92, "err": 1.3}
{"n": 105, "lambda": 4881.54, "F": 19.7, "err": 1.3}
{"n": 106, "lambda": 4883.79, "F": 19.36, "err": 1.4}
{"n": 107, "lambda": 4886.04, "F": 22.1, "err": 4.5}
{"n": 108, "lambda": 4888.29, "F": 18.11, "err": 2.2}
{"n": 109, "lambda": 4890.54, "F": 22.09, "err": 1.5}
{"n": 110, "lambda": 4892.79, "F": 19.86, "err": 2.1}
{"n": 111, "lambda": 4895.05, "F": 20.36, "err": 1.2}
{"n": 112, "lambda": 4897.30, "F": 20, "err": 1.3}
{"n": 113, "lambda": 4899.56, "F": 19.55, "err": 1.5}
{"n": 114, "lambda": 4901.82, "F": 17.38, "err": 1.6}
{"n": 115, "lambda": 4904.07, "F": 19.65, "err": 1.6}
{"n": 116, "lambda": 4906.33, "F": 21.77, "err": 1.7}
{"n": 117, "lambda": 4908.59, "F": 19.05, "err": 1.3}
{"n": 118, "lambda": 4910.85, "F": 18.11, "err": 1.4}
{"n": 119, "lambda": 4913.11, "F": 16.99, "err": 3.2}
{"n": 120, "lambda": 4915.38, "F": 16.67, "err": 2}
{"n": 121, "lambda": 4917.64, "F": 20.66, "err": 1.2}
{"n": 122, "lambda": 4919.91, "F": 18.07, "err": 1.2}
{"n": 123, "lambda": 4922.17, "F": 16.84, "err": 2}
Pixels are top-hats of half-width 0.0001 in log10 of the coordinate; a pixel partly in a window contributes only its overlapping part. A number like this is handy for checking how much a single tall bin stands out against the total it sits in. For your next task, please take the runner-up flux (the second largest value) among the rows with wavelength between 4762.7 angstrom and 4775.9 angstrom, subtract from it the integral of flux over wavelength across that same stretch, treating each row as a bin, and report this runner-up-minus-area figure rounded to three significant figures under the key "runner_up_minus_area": -236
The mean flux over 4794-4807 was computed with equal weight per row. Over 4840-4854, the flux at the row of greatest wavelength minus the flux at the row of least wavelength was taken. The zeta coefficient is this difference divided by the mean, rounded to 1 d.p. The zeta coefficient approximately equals 0.0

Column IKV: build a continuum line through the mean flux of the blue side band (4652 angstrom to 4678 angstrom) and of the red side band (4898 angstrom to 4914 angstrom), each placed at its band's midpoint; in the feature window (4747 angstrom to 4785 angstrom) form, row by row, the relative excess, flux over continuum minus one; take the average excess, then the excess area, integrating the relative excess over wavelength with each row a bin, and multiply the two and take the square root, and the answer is 0.42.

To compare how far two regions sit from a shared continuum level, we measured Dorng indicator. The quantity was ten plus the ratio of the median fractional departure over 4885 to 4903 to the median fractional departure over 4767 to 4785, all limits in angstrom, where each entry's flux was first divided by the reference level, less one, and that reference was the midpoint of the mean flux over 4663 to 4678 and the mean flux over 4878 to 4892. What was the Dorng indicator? 10.5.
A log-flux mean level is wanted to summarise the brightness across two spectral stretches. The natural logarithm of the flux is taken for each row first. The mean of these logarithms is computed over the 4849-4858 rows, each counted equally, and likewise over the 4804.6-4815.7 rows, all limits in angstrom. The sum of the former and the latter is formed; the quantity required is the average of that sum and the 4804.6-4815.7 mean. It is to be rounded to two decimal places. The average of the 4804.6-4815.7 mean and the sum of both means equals 4.45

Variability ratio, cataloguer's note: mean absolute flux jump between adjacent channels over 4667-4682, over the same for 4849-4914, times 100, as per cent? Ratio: 75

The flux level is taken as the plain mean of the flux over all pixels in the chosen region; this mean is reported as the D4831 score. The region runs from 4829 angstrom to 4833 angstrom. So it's 20.3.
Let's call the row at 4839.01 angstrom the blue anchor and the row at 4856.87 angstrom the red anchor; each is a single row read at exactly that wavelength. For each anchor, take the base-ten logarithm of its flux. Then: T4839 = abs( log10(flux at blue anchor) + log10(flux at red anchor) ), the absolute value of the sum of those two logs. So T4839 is 2.60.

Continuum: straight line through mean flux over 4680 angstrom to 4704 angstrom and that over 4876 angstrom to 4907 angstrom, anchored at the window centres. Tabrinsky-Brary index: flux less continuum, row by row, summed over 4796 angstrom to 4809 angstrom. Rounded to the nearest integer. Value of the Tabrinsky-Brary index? 17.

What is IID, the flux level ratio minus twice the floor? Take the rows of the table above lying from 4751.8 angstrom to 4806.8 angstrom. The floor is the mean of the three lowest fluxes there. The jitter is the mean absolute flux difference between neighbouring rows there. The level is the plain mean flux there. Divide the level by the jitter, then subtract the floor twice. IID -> -26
